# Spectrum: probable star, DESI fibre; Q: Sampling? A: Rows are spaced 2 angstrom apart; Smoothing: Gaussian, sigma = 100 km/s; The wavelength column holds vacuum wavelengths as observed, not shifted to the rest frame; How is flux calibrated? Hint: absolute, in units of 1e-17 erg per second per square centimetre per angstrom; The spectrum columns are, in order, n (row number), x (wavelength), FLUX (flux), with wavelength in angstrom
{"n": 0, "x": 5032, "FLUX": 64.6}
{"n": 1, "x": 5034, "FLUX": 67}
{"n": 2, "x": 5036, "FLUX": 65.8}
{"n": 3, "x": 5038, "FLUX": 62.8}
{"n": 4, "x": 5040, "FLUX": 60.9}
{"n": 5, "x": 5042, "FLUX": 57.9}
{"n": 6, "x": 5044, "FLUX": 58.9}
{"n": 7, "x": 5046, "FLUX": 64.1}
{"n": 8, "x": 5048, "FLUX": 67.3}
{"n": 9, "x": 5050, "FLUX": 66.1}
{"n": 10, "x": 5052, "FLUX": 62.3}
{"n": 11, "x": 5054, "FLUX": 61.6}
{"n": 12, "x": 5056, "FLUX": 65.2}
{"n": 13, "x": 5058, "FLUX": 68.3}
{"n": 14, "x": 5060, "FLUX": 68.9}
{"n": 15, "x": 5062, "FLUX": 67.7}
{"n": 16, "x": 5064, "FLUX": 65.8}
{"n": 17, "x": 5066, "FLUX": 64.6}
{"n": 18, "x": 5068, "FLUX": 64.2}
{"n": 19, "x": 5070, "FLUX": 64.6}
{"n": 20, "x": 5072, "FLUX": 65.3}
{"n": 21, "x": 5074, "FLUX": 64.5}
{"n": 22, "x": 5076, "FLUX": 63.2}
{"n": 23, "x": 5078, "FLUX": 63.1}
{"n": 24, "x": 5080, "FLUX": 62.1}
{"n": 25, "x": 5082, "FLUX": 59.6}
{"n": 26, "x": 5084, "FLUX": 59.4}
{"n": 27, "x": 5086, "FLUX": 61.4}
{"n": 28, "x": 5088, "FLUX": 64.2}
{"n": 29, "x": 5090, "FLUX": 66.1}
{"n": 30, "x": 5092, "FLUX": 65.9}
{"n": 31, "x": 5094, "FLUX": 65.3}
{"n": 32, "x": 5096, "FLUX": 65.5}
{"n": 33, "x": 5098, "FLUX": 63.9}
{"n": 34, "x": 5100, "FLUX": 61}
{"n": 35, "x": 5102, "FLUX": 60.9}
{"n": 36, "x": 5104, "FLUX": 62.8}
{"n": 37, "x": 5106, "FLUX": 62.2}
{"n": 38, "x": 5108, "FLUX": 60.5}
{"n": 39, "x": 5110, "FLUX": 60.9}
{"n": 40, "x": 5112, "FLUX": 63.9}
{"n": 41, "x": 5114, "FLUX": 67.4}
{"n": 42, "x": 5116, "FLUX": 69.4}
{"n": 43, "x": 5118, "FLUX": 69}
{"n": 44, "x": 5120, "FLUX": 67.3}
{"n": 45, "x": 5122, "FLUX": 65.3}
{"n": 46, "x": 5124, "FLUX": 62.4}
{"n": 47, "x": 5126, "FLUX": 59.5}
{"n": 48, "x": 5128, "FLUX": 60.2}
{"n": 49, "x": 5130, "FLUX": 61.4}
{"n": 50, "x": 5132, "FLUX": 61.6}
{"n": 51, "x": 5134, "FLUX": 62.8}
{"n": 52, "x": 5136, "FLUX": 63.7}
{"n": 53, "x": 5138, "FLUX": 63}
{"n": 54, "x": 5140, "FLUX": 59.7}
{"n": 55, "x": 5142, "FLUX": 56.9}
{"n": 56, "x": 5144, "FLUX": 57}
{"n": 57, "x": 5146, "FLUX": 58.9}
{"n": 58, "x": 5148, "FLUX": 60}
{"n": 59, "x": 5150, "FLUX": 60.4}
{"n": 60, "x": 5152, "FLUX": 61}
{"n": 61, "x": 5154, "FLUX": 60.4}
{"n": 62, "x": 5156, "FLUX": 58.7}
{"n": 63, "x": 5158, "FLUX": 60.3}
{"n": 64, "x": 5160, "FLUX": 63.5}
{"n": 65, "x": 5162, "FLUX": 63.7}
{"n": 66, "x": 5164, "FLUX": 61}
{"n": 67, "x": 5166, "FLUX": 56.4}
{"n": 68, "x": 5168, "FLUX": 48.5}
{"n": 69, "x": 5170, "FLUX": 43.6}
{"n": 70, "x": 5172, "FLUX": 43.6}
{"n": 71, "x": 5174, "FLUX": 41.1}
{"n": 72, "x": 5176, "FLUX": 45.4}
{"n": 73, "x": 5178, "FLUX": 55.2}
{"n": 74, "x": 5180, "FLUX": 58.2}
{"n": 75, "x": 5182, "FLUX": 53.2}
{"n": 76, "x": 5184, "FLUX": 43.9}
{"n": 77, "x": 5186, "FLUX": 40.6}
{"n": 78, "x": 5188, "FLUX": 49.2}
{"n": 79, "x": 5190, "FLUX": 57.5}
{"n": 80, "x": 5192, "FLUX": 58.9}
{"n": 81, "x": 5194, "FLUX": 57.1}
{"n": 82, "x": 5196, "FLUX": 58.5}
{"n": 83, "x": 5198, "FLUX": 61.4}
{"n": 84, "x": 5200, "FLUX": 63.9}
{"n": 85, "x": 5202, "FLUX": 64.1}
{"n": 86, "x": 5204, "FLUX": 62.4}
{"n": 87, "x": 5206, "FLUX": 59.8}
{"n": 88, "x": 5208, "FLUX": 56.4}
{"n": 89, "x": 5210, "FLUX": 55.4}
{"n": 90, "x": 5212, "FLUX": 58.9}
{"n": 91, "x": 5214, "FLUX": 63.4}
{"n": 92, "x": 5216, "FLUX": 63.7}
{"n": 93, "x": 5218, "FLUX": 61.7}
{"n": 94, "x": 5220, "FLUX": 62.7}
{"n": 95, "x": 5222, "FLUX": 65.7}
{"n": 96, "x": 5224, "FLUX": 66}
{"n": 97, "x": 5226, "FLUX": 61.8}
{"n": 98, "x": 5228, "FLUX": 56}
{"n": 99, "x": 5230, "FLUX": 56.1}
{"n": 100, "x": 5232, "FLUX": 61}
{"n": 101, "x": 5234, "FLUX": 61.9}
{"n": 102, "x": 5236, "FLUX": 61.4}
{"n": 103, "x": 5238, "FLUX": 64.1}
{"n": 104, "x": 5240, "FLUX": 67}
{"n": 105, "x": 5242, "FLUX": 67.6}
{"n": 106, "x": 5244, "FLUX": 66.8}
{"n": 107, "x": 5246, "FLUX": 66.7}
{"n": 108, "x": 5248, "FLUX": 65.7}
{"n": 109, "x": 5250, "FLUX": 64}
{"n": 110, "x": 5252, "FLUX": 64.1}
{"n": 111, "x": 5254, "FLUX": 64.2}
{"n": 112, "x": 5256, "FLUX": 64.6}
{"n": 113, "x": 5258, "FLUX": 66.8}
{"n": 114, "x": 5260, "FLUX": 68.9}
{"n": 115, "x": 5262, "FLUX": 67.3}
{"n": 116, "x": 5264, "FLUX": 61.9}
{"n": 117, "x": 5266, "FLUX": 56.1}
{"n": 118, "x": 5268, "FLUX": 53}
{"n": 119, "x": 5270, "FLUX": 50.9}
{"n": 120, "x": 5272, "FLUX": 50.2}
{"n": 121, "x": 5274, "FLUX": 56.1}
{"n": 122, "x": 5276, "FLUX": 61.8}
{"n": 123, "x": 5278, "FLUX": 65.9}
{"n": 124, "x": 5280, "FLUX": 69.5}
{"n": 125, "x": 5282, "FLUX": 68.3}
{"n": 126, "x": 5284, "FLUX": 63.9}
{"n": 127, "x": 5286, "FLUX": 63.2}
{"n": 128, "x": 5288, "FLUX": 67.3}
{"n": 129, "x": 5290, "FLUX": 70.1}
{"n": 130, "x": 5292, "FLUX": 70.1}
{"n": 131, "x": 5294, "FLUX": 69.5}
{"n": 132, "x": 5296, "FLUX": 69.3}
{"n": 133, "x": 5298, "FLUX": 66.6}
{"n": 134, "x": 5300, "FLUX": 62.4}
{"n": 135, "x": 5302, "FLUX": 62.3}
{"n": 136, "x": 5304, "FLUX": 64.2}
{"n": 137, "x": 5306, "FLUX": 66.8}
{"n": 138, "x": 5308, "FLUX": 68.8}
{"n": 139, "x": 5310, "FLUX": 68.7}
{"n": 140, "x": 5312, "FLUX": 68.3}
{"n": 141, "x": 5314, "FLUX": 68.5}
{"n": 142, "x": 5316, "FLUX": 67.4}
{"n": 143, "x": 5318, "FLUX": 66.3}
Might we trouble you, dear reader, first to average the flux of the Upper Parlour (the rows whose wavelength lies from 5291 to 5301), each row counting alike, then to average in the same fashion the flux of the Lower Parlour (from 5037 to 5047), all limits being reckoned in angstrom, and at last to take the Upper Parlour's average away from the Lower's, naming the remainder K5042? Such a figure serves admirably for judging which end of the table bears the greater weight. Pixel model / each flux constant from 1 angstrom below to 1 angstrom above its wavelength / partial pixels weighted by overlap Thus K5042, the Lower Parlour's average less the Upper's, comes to -7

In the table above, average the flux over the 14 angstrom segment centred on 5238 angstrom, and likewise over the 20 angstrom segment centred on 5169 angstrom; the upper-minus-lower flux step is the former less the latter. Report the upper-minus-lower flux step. 12.1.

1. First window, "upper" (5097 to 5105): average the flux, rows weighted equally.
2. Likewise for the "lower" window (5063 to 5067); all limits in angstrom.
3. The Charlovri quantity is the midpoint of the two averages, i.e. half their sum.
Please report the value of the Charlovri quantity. 64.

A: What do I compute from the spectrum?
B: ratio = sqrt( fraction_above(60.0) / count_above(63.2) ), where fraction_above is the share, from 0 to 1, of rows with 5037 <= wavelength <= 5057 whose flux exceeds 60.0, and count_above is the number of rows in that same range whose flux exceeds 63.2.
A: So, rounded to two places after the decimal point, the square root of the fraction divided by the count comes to 0.45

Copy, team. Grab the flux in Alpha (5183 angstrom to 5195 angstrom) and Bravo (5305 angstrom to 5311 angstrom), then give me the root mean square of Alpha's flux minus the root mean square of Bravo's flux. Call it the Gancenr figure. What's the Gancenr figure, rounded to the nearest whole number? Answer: -16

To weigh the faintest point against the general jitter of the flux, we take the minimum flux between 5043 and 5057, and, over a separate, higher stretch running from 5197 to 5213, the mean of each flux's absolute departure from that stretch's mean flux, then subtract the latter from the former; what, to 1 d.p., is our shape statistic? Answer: 56.2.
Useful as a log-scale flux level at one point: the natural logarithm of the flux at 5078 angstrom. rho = 4.14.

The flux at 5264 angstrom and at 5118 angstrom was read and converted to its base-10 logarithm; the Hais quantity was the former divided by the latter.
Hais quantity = 0.97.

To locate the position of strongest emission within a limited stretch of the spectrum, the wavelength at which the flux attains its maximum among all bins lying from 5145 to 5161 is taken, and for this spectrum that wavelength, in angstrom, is 5160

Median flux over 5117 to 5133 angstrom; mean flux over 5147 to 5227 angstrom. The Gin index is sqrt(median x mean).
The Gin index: 60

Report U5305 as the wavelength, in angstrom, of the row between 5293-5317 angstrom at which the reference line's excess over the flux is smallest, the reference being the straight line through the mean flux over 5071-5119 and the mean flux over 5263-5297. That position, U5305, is 5294 angstrom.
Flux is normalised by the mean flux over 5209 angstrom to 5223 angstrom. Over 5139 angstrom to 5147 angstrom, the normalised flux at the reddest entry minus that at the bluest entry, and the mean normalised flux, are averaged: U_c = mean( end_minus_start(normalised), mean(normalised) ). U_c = 0.46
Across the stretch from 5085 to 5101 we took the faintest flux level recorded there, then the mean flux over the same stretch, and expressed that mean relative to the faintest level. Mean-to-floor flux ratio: 1.05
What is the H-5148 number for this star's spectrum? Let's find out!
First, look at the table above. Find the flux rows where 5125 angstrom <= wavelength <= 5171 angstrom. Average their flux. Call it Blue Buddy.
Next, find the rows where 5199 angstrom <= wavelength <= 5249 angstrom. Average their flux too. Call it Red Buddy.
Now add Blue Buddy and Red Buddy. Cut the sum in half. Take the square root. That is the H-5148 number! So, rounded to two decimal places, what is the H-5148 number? 7.80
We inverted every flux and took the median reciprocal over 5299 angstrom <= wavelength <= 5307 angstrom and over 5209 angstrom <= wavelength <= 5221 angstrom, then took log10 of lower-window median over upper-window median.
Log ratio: 0.01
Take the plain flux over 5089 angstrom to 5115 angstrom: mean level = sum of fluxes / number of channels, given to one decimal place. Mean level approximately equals 63.6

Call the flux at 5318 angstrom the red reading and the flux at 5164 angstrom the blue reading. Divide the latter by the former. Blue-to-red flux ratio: 0.92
